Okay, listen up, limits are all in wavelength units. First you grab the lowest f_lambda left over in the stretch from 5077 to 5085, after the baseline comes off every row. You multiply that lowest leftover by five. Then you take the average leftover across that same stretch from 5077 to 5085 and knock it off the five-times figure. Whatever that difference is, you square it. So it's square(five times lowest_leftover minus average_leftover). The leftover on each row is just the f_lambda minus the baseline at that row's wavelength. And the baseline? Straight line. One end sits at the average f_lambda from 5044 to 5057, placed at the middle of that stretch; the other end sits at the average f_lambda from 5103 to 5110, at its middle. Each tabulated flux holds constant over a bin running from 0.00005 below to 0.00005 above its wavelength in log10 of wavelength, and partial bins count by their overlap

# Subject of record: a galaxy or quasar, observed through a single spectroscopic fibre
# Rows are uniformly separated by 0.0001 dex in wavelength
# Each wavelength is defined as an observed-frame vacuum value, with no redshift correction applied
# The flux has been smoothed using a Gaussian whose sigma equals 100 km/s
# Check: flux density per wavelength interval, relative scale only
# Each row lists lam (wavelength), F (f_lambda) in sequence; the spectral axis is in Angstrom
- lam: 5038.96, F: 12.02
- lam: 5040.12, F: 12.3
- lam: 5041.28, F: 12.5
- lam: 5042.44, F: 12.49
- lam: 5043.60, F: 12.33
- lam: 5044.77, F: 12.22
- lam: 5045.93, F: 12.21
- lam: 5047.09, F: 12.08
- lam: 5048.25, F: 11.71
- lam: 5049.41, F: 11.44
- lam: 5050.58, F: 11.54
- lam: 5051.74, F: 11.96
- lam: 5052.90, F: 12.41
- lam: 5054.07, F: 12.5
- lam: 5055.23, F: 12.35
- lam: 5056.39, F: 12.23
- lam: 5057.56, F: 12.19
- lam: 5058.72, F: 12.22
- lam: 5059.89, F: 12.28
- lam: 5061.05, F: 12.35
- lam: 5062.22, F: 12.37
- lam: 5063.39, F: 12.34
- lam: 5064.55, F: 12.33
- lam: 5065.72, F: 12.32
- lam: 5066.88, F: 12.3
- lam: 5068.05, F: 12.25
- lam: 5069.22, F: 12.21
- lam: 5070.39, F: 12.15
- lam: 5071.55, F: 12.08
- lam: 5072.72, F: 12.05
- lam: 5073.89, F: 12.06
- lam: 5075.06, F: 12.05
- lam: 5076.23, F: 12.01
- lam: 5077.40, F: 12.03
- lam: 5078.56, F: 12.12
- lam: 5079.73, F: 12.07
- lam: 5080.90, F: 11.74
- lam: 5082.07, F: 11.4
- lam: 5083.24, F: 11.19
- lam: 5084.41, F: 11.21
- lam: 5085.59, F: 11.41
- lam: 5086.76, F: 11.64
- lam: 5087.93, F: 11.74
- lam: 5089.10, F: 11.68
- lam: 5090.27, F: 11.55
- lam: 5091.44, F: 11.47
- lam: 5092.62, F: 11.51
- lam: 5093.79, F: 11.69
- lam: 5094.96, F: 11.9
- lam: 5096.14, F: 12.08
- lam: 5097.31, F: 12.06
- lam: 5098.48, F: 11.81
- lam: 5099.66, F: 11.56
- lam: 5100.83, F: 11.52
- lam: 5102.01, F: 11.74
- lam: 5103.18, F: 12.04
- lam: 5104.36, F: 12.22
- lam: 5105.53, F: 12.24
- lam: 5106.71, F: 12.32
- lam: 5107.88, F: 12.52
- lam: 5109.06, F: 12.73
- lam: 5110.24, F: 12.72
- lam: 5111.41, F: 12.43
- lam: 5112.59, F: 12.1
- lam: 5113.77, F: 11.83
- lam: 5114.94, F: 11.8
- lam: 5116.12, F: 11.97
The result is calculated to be 22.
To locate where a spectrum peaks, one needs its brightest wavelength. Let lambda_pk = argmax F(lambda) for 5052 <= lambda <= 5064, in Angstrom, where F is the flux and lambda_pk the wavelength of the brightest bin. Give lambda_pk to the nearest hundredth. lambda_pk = 5054.07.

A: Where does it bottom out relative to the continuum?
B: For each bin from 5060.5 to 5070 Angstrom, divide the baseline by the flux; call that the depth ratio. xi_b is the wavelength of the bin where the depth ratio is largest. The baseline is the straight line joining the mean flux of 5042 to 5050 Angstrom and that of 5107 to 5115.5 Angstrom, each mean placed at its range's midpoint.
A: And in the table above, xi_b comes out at 5069.22 Angstrom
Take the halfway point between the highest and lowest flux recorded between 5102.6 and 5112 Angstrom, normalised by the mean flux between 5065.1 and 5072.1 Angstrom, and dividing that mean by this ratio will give 12.1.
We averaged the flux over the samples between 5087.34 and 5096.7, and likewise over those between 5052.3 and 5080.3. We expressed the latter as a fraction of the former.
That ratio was 1.04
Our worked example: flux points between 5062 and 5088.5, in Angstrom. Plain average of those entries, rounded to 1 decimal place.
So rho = 12.0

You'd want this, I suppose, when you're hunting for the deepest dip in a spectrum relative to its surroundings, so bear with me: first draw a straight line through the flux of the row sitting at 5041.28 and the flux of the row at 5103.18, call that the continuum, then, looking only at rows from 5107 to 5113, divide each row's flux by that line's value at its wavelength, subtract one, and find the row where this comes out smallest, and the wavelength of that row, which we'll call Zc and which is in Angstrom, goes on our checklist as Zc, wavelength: 5112.59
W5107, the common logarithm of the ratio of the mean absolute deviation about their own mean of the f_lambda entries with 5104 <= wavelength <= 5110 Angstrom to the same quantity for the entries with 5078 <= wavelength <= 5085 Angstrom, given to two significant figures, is -0.31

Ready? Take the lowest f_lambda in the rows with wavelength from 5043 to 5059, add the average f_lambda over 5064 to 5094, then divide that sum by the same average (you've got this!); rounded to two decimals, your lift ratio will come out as 1.96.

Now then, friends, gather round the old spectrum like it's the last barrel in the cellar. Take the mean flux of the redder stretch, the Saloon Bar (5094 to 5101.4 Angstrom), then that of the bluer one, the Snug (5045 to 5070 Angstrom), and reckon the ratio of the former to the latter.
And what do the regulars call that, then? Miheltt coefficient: 0.97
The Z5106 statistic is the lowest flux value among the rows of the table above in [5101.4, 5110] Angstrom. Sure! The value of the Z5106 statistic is 11.74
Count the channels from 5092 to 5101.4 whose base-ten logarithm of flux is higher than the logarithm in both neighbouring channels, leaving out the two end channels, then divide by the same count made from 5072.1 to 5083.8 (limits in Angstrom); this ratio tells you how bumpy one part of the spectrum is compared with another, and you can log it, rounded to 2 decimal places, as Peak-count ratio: 0.50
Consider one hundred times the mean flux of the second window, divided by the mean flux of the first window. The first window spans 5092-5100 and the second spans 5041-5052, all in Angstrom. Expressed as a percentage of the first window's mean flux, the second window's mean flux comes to 102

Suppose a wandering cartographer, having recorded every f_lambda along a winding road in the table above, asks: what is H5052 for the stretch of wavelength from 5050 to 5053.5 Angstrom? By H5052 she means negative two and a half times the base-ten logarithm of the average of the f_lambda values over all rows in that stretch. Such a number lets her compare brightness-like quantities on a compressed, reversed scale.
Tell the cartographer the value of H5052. -2.70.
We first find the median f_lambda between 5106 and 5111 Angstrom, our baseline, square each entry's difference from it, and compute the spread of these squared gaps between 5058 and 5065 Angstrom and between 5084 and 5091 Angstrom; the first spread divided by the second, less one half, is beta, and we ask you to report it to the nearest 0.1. -0.4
